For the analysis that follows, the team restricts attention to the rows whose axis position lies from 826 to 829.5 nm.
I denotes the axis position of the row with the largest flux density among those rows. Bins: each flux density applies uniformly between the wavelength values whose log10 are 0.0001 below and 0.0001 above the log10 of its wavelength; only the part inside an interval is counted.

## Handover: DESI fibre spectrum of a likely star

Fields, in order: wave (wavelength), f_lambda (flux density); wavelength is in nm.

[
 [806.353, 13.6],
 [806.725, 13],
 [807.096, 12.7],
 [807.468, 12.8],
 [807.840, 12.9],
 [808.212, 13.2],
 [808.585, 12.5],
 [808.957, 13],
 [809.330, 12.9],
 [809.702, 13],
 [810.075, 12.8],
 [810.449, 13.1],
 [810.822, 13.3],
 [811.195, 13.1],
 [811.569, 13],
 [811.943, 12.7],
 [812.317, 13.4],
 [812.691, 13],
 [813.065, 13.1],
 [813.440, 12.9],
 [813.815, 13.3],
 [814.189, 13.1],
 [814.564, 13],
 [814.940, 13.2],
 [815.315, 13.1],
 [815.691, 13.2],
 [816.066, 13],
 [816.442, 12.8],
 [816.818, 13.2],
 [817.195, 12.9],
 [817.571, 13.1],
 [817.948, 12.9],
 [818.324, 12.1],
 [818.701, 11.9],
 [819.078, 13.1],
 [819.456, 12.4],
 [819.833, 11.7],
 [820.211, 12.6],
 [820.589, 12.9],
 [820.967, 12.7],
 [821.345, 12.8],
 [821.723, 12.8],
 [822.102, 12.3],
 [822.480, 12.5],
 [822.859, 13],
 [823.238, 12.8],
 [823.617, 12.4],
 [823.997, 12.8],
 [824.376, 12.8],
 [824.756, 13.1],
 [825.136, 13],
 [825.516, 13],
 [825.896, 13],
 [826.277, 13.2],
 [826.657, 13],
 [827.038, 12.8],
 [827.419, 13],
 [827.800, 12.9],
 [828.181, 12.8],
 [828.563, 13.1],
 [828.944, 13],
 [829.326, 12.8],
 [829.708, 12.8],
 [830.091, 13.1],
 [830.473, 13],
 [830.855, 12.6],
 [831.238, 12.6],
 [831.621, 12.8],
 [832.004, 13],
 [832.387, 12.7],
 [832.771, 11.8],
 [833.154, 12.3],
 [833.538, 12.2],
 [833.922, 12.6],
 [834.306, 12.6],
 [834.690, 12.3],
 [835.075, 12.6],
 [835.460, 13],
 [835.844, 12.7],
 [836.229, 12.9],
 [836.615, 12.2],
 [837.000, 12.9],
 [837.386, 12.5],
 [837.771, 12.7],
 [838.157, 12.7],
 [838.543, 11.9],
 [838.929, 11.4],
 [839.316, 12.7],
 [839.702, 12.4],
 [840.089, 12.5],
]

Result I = 826.277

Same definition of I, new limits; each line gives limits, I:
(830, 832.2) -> 830.091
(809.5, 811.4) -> 810.822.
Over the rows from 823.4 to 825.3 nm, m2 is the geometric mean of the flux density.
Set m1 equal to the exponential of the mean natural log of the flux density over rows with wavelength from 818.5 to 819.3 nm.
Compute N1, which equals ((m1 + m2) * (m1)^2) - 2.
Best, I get 3943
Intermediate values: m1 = 12.5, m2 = 12.8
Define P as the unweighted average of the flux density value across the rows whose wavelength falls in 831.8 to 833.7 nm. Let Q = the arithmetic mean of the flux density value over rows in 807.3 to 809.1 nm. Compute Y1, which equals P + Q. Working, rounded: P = 12.4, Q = 12.9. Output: 25.3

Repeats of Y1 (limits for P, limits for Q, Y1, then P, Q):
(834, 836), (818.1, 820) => 24.9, 12.6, 12.2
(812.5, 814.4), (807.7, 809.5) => 26.0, 13.1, 12.9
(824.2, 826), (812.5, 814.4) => 26.1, 13.0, 13.1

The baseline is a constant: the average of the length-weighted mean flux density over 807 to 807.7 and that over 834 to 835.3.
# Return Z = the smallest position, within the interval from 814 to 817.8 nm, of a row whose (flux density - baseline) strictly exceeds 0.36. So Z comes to 814.189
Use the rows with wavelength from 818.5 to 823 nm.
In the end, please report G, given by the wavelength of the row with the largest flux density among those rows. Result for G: 819.078 nm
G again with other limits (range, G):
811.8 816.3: 812.317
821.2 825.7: 824.756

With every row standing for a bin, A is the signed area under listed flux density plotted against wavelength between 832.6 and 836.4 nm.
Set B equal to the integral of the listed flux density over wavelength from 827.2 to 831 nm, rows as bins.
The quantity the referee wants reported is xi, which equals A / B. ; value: 0.968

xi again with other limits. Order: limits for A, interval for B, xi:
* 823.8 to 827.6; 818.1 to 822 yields 1.011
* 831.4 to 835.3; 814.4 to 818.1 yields 1.010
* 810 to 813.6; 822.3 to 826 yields 0.989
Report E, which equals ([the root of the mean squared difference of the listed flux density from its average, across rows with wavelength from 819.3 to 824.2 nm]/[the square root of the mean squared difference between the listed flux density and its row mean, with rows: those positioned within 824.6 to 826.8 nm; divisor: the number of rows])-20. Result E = -15.7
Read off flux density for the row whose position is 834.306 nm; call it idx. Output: 12.6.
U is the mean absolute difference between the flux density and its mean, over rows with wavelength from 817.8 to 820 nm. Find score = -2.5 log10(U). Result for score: 0.9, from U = 0.45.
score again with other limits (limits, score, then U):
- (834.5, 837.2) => 1.5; 0.25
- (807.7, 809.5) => 2.0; 0.16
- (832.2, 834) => 1.4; 0.26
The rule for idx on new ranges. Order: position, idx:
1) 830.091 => 13.1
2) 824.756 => 13.1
